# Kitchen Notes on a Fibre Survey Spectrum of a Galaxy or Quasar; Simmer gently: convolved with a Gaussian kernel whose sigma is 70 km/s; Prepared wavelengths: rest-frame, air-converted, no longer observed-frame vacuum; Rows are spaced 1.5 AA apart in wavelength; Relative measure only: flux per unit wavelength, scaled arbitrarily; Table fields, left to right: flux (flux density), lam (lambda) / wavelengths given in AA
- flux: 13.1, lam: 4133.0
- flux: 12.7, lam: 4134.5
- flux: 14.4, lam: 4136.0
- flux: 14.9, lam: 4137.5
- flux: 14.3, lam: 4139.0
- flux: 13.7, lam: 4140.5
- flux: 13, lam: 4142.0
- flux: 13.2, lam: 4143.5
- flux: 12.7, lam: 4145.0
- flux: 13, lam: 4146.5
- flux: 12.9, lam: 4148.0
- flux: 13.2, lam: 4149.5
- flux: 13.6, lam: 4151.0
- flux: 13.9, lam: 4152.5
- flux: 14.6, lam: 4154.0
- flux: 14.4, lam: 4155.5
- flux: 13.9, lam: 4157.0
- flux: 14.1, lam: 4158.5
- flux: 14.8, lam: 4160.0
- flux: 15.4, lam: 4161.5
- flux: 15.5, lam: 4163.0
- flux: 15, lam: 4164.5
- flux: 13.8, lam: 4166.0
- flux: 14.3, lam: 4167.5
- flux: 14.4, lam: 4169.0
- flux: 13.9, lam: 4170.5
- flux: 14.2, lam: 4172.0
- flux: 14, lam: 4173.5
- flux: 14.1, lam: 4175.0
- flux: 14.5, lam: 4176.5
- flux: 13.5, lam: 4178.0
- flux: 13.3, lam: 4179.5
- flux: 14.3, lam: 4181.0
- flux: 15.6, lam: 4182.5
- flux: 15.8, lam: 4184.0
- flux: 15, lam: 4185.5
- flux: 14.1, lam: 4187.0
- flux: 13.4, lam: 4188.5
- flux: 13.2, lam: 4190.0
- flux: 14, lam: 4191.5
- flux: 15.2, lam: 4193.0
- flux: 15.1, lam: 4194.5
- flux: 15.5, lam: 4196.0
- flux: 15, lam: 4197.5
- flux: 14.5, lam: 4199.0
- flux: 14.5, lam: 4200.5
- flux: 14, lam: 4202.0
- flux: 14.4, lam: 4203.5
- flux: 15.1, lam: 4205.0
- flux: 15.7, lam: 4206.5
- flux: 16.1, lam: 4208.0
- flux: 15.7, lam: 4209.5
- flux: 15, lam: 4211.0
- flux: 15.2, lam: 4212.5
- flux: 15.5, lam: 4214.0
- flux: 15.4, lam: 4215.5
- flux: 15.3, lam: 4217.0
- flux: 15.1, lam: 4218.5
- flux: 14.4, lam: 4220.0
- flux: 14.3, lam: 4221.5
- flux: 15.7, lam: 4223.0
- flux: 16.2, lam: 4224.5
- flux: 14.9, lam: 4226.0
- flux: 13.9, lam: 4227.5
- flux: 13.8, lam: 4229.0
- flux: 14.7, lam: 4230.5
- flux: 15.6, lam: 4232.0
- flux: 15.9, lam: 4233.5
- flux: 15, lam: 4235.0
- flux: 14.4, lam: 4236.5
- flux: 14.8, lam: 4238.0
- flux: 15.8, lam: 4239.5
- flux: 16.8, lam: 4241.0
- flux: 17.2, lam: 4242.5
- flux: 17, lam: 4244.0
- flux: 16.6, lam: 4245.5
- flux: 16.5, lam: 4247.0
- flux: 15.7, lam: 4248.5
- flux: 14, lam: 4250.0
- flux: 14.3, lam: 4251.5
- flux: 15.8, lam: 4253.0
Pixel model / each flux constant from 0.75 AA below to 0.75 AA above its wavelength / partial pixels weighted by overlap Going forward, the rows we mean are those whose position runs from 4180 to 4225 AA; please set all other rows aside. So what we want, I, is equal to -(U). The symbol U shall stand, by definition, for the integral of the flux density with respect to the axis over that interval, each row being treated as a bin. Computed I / -672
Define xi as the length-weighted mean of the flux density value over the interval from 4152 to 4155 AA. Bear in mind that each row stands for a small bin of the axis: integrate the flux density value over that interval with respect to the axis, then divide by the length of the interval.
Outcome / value 14.3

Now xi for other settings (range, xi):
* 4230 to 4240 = 15.2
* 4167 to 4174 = 14.2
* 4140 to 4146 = 13.1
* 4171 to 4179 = 14.0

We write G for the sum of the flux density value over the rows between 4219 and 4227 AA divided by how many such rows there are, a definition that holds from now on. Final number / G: 15.1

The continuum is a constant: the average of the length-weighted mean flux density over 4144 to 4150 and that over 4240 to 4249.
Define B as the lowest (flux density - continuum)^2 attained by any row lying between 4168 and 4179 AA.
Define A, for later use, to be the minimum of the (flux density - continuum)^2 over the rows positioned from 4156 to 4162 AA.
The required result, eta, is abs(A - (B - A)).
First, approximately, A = 0.00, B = 0.086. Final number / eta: 0.09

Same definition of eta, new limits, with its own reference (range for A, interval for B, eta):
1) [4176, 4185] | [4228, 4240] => 0.17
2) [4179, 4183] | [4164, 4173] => 0.44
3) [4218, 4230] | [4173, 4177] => 0.06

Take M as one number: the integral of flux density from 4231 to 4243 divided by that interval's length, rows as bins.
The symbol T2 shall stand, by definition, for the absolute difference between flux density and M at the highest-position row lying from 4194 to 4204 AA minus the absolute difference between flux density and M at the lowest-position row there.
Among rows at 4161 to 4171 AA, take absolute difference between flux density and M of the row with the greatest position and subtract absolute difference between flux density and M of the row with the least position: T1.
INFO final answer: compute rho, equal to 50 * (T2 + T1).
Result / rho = 110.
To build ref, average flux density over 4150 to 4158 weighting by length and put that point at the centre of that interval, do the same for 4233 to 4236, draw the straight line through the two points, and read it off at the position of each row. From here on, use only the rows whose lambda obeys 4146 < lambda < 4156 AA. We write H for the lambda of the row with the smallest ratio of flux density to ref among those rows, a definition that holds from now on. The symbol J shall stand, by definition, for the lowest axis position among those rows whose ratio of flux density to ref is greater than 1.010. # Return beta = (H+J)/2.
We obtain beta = 4151.0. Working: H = 4148.0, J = 4154.0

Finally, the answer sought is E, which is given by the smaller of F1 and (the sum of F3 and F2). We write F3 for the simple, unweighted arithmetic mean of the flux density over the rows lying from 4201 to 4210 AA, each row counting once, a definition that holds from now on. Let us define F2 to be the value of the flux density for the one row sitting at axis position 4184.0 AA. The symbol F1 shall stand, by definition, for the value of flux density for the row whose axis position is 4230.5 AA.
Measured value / 14.7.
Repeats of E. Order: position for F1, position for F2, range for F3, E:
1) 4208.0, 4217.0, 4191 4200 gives 16.1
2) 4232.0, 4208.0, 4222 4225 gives 15.6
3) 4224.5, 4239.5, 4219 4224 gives 16.2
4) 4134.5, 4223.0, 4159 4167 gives 12.7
